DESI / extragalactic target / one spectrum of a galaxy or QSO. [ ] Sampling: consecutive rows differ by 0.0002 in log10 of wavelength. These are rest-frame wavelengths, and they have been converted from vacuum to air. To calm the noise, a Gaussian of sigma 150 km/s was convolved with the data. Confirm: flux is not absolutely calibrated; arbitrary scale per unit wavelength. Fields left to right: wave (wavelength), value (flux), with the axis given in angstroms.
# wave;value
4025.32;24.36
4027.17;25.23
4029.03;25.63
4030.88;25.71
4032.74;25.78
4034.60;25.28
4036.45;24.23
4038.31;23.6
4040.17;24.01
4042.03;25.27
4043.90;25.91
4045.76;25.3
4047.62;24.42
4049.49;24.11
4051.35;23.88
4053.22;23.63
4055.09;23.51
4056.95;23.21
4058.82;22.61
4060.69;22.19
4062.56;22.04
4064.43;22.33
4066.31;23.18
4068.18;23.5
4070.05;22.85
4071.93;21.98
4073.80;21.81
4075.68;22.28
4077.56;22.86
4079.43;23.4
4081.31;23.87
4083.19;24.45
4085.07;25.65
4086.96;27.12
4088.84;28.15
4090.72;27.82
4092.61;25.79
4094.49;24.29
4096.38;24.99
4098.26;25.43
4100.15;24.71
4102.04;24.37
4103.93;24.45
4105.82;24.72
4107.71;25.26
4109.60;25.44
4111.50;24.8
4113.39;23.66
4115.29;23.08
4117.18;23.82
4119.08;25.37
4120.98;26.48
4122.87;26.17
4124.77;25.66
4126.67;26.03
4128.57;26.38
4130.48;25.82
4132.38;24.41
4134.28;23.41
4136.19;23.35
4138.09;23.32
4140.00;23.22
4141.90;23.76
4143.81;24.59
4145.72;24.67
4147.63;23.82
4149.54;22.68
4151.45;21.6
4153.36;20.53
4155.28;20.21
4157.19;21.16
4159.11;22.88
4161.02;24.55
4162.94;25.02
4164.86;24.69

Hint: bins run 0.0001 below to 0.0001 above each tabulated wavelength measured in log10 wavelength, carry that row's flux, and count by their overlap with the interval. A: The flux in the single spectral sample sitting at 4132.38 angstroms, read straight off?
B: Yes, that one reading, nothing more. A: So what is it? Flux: 24.41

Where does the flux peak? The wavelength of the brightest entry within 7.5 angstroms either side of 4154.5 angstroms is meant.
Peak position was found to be 4161.02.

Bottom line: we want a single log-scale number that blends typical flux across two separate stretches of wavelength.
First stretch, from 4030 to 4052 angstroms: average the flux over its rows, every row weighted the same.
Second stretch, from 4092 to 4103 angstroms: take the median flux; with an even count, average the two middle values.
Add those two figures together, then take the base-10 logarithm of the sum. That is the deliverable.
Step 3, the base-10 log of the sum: 1.70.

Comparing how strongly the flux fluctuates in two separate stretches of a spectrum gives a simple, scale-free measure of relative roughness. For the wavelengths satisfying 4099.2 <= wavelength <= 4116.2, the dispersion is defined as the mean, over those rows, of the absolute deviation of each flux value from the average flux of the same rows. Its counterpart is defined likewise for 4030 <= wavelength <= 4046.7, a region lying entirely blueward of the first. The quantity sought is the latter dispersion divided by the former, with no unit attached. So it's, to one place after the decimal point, 1.3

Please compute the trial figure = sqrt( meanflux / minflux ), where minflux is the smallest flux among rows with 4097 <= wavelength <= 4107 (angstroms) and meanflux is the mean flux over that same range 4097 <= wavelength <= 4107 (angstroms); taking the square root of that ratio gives 1.01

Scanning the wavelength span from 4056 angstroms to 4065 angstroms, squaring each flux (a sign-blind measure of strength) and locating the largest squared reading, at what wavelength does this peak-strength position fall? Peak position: 4056.95 angstroms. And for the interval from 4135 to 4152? 4145.72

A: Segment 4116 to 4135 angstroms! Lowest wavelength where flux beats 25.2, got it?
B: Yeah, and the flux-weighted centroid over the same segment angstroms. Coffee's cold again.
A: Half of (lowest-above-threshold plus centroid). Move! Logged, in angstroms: 4122.4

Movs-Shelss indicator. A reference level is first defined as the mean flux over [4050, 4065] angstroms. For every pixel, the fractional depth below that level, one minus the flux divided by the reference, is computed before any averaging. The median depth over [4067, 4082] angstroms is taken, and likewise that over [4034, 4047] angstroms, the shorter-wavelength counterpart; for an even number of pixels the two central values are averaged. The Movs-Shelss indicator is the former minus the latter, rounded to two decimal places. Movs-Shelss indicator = 0.11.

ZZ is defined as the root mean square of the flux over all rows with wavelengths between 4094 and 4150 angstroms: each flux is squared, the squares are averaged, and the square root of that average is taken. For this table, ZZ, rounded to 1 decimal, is 24.6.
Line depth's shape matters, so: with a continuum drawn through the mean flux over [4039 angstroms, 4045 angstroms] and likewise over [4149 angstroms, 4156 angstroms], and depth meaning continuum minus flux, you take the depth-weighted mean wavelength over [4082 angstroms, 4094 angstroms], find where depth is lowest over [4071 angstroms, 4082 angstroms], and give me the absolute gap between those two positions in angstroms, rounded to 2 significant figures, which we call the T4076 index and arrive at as 7.4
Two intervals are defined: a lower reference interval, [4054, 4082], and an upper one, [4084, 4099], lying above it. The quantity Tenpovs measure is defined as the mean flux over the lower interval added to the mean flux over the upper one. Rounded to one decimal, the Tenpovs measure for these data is 48.9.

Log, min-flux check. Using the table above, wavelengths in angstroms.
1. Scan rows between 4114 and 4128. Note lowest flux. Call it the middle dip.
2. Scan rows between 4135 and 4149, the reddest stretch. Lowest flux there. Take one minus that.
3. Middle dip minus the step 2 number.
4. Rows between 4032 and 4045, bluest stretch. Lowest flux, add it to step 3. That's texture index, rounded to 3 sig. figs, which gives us 68.9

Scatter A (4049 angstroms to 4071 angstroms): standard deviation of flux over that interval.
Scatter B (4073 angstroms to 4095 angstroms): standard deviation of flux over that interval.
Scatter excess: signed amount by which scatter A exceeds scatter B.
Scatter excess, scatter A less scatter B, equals -1.4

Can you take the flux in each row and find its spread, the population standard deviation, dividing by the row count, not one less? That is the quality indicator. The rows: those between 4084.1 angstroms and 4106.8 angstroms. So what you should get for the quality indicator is 1.30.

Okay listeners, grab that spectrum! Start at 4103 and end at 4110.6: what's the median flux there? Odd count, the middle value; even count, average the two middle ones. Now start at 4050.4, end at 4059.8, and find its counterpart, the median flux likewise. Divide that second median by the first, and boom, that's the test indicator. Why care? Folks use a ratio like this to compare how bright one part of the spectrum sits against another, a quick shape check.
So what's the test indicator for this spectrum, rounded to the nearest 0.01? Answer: 0.94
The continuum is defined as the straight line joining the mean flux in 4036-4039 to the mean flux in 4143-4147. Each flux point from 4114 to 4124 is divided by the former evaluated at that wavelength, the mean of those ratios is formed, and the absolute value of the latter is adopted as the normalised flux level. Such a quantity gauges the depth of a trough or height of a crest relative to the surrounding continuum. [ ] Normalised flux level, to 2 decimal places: 1.02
